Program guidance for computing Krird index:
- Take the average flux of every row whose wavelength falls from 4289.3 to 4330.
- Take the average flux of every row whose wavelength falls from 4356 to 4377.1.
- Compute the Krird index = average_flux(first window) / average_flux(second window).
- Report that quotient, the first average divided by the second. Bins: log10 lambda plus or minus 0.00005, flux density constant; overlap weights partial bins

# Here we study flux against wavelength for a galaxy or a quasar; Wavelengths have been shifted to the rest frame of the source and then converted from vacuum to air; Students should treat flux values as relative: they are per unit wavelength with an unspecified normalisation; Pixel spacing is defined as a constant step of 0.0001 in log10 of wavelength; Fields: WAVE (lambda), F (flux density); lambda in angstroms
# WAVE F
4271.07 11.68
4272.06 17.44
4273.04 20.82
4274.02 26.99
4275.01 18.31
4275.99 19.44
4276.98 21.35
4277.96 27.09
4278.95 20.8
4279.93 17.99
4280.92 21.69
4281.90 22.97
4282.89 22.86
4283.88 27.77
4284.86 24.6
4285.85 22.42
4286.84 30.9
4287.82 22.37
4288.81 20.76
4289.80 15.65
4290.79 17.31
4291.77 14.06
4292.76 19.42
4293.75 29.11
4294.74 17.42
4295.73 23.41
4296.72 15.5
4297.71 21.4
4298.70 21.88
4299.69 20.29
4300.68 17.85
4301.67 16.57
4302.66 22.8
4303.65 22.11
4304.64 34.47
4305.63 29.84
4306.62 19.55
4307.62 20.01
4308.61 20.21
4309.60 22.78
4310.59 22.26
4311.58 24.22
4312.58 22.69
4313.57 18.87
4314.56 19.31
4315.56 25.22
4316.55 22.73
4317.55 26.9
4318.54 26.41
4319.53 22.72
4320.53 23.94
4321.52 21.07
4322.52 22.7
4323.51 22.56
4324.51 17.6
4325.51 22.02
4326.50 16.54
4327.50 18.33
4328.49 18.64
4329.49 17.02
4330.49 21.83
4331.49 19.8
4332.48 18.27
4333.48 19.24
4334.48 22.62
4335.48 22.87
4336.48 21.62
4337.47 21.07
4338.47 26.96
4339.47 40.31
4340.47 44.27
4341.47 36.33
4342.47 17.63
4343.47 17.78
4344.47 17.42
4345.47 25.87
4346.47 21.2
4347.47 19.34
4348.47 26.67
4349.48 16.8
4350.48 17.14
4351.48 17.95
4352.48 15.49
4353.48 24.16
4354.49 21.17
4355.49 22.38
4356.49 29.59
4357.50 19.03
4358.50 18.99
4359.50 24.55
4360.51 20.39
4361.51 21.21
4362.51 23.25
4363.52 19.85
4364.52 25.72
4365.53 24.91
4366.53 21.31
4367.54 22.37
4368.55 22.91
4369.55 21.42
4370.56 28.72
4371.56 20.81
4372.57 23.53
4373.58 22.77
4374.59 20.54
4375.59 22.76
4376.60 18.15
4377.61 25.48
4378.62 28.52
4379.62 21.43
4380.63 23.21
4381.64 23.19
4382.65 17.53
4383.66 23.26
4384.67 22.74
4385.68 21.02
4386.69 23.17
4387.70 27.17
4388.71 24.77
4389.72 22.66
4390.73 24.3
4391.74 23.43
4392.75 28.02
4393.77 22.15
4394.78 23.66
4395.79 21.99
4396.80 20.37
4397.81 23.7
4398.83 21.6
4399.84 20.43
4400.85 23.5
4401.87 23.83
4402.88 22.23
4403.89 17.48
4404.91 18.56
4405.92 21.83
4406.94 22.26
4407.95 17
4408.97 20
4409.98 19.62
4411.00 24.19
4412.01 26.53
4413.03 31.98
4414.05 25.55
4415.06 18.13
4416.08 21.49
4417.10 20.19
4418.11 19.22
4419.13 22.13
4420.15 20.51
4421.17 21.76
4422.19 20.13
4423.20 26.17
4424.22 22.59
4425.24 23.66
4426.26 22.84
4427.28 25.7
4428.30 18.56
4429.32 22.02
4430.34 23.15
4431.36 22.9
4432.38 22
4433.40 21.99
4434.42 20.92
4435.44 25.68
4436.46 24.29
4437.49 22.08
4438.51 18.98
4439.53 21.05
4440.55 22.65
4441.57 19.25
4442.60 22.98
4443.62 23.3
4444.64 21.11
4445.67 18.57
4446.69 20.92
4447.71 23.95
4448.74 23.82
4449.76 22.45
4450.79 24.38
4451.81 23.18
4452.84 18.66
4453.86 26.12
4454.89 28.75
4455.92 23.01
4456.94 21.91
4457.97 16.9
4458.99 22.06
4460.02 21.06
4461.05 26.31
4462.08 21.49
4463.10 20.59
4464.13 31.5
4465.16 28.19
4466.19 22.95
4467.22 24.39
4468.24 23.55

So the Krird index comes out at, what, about 0.95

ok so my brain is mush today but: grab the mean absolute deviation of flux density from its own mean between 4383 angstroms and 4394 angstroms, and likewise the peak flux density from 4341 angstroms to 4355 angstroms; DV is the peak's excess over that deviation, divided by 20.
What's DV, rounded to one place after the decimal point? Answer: 1.7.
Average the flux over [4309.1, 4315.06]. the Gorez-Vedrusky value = 21.7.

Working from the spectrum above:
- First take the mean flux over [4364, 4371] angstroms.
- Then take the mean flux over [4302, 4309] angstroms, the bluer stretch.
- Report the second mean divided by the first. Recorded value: 1.01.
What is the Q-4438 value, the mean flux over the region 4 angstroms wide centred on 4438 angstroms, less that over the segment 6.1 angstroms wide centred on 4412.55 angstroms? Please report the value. -3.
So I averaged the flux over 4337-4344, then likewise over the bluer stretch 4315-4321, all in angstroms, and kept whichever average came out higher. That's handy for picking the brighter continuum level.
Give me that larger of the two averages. 29.2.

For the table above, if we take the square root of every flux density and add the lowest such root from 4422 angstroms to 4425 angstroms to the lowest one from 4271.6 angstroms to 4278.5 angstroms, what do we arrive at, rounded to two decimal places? 8.66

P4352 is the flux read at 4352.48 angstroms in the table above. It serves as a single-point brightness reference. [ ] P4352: 15.49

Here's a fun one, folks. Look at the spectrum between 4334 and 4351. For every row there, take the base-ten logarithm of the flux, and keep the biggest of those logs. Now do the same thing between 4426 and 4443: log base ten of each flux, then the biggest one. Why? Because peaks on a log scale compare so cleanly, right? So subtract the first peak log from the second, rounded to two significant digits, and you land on -0.24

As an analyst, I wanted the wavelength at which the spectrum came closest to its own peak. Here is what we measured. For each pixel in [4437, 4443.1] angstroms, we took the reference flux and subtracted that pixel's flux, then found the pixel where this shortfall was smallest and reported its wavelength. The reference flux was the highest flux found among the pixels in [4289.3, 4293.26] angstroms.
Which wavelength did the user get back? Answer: 4442.60 angstroms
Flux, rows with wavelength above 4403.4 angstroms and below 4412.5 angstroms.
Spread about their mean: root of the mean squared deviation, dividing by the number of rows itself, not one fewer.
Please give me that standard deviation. 3.0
